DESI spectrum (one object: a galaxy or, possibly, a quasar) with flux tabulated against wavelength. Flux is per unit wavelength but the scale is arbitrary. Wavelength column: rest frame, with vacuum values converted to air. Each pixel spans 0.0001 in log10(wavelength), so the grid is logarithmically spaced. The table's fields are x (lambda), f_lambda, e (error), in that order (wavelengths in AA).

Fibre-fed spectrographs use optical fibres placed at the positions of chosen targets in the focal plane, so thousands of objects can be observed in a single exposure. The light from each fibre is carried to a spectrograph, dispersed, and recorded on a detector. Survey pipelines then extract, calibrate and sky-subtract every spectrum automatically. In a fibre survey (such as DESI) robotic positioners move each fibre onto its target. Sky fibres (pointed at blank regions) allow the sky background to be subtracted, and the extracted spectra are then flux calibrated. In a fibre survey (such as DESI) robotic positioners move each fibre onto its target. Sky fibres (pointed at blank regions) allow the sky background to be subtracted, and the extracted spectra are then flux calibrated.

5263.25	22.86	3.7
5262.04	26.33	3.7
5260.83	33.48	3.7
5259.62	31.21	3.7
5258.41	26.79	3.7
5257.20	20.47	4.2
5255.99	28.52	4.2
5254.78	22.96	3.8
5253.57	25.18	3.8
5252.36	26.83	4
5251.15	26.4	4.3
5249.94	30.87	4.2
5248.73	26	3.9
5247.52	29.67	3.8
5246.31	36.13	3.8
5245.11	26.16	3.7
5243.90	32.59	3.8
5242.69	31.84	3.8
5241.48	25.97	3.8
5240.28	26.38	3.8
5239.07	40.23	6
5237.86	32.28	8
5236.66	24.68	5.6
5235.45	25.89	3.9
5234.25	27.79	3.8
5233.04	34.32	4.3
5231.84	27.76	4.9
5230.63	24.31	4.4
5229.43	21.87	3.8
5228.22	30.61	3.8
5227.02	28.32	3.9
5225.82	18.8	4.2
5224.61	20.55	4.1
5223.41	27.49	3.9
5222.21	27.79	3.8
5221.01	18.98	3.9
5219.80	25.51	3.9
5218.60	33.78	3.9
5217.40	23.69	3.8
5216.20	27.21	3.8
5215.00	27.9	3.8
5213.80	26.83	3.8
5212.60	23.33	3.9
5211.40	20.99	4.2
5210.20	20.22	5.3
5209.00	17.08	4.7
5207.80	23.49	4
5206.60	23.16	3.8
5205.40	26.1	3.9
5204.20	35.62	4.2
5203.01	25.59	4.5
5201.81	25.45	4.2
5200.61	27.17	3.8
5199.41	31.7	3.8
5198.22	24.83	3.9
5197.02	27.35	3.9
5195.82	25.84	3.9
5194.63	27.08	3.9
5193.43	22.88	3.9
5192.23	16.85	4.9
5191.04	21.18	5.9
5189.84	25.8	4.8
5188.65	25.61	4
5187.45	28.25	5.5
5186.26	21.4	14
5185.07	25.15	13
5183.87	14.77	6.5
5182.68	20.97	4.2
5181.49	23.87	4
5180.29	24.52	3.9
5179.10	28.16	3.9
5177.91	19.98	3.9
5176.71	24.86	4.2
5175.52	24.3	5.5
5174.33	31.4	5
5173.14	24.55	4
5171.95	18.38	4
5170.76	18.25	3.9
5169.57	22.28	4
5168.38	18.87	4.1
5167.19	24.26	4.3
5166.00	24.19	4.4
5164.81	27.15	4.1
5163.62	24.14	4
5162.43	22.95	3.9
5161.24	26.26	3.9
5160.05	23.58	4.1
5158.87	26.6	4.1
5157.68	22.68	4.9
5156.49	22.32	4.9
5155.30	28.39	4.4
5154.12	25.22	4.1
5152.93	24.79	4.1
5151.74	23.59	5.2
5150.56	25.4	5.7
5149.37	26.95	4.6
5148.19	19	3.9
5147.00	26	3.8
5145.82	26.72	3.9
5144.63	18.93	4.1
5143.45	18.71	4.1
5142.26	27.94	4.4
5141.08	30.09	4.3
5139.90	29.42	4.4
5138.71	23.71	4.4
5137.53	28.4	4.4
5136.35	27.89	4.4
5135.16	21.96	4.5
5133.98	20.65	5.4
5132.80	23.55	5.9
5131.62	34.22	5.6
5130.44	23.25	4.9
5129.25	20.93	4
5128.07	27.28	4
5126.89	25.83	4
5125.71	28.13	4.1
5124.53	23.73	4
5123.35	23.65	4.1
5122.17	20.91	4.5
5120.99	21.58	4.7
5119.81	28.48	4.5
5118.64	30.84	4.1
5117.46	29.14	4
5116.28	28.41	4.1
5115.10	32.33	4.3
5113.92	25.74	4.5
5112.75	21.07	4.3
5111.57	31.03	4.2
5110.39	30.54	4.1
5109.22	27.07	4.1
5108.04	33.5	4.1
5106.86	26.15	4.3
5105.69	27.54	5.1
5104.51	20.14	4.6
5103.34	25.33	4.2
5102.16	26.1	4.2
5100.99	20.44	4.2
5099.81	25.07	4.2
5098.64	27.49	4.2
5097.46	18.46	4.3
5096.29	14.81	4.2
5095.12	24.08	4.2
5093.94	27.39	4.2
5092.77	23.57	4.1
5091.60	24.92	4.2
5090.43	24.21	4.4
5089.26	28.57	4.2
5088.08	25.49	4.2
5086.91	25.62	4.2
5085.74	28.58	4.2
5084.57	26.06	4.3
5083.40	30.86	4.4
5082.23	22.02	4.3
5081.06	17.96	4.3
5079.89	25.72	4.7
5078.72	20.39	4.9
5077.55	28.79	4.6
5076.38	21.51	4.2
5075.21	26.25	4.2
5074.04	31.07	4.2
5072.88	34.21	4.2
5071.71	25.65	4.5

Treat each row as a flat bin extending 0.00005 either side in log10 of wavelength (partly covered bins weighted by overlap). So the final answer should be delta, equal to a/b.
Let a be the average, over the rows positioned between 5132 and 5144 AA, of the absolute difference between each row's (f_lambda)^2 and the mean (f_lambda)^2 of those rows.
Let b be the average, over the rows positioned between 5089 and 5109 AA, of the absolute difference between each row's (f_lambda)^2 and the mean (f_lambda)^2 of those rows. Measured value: 1.20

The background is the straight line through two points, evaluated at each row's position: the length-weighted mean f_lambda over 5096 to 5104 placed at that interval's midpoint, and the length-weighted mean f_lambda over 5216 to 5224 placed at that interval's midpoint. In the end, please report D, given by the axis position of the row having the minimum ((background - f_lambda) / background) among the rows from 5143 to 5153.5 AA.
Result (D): 5149.37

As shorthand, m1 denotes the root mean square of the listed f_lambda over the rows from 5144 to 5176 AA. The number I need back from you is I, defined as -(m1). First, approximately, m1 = 24.2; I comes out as -24.2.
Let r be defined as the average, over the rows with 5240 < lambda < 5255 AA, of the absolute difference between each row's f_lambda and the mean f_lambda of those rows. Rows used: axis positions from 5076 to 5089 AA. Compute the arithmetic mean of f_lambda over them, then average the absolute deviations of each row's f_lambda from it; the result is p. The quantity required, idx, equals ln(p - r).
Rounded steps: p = 3.16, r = 3.07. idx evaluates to -2.38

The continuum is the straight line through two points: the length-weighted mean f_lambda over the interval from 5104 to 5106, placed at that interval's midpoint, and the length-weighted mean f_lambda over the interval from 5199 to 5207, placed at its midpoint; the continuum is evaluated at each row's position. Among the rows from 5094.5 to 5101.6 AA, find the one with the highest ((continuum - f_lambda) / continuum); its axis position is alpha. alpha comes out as 5096.29 AA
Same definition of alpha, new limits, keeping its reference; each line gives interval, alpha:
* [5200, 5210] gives 5209.00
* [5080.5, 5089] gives 5081.06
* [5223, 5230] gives 5225.82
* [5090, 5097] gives 5096.29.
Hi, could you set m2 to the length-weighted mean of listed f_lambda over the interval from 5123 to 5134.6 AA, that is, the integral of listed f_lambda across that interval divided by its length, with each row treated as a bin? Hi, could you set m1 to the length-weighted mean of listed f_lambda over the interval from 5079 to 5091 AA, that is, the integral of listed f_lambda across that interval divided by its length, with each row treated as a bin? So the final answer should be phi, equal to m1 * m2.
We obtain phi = 638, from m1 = 25.4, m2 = 25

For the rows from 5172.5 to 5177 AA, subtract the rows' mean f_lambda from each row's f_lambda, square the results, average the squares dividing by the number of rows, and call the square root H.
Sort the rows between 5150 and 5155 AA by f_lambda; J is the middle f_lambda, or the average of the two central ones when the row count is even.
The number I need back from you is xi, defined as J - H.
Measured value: 22.0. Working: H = 3.0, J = 25.0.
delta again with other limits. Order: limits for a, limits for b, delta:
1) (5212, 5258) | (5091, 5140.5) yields 1.12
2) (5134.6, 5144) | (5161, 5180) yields 1.35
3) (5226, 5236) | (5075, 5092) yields 1.15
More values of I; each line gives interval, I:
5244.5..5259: -27.4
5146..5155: -24.5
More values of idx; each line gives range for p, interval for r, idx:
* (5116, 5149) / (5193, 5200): 0.33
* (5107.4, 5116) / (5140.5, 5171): -0.03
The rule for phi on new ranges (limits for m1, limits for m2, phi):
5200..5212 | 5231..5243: 723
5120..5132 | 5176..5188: 577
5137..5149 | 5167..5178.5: 565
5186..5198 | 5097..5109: 611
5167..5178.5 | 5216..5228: 574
